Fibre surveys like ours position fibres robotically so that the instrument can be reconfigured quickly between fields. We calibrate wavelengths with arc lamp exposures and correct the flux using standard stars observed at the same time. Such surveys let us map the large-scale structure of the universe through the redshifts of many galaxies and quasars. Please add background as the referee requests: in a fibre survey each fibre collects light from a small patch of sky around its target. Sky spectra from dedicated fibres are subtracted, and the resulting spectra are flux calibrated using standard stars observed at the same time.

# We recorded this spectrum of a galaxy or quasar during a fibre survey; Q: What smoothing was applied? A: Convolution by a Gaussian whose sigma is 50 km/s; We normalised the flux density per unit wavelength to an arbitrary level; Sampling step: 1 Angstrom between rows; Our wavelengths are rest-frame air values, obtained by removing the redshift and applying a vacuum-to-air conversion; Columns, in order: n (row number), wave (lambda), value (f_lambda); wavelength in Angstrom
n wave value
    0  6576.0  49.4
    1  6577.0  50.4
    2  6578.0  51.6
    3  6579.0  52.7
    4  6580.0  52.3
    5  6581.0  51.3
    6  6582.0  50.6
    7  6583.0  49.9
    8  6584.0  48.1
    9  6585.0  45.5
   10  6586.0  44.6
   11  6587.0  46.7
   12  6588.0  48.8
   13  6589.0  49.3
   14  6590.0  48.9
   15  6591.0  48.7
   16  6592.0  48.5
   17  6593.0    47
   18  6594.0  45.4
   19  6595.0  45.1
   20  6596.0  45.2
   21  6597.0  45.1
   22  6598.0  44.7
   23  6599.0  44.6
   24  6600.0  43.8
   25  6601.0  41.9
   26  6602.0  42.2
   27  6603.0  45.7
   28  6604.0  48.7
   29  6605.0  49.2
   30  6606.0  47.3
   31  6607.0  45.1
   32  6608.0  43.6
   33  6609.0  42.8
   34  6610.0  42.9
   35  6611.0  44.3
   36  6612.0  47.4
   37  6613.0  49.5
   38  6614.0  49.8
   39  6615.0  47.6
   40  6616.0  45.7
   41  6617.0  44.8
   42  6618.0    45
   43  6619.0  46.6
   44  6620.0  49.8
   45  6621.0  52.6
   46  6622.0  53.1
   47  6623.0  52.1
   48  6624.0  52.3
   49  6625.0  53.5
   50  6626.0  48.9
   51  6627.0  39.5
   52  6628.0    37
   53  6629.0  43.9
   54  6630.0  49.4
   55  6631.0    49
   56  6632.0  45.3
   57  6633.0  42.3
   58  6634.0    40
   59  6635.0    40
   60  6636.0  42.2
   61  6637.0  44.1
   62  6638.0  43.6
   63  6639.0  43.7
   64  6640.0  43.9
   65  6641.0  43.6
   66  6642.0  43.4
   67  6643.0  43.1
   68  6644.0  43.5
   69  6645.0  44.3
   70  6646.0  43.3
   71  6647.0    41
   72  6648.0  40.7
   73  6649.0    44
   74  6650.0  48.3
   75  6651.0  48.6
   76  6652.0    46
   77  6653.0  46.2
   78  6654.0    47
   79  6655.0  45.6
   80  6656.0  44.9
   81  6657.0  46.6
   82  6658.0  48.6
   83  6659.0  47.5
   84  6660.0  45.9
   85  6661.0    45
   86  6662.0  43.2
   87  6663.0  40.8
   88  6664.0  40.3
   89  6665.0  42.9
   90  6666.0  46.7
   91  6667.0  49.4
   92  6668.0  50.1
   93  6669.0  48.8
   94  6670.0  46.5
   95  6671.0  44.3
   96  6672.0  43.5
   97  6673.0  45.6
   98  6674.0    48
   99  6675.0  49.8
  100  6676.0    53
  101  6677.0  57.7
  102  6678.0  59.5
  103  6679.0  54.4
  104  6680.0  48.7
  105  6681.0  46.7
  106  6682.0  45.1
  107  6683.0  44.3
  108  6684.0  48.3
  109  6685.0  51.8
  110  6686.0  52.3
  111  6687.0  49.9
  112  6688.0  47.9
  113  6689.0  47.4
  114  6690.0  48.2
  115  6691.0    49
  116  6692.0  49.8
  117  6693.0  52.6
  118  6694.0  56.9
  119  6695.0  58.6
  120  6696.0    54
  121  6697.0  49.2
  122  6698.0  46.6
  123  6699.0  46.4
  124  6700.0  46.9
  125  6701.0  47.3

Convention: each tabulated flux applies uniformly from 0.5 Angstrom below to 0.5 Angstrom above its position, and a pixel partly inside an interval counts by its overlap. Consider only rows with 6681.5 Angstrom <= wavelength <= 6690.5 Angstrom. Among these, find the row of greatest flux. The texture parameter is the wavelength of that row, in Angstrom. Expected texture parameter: 6686.0 Angstrom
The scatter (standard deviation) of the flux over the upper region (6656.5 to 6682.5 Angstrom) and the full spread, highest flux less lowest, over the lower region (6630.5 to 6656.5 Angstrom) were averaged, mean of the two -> 6.8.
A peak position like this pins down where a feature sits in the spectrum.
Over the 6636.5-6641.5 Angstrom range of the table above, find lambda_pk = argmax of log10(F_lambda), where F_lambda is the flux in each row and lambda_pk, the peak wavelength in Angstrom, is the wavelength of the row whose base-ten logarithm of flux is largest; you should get 6637.0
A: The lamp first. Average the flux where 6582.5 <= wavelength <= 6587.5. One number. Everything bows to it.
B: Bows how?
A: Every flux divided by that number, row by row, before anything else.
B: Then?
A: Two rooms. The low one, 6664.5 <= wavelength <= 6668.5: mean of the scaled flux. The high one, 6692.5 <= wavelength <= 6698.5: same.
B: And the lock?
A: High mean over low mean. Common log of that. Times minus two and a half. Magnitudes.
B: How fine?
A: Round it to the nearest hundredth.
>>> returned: -0.12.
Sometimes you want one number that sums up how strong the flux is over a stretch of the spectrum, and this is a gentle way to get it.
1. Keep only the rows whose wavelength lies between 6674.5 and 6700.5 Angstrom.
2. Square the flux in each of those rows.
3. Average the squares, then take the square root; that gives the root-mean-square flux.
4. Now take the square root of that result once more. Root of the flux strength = 7.12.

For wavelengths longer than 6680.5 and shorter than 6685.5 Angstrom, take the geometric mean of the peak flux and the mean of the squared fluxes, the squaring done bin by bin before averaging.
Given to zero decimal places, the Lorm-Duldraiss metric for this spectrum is 341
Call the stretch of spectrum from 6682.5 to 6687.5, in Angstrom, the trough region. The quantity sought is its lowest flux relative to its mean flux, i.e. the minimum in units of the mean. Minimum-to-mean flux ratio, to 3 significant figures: 0.898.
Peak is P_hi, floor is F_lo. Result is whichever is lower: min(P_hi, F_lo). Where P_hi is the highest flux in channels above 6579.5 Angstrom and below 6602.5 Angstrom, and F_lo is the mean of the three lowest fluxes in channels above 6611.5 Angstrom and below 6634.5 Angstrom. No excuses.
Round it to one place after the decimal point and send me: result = 38.8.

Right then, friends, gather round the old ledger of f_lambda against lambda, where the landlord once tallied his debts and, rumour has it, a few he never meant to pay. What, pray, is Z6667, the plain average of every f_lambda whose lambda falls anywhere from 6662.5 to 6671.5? 45.5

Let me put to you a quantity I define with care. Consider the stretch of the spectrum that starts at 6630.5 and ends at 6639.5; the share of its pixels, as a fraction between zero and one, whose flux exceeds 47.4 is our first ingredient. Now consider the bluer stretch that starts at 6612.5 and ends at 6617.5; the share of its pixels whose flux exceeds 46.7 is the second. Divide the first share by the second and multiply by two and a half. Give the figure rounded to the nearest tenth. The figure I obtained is 0.5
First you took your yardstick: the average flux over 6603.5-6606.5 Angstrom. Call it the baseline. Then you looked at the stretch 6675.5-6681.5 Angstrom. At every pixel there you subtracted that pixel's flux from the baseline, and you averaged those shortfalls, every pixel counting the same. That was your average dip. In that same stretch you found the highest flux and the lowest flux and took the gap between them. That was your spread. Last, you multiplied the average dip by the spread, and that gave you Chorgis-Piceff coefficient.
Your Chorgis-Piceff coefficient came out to -63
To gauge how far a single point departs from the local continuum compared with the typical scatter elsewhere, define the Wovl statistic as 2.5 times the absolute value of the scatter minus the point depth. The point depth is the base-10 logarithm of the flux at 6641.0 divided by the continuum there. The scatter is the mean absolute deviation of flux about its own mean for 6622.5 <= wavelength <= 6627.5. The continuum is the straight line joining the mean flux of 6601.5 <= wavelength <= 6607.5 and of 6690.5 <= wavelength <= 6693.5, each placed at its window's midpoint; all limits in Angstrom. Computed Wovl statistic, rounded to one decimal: 10.2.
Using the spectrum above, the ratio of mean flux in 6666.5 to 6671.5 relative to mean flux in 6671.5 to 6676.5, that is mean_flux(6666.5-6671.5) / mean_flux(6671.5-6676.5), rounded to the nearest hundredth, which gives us 1.00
